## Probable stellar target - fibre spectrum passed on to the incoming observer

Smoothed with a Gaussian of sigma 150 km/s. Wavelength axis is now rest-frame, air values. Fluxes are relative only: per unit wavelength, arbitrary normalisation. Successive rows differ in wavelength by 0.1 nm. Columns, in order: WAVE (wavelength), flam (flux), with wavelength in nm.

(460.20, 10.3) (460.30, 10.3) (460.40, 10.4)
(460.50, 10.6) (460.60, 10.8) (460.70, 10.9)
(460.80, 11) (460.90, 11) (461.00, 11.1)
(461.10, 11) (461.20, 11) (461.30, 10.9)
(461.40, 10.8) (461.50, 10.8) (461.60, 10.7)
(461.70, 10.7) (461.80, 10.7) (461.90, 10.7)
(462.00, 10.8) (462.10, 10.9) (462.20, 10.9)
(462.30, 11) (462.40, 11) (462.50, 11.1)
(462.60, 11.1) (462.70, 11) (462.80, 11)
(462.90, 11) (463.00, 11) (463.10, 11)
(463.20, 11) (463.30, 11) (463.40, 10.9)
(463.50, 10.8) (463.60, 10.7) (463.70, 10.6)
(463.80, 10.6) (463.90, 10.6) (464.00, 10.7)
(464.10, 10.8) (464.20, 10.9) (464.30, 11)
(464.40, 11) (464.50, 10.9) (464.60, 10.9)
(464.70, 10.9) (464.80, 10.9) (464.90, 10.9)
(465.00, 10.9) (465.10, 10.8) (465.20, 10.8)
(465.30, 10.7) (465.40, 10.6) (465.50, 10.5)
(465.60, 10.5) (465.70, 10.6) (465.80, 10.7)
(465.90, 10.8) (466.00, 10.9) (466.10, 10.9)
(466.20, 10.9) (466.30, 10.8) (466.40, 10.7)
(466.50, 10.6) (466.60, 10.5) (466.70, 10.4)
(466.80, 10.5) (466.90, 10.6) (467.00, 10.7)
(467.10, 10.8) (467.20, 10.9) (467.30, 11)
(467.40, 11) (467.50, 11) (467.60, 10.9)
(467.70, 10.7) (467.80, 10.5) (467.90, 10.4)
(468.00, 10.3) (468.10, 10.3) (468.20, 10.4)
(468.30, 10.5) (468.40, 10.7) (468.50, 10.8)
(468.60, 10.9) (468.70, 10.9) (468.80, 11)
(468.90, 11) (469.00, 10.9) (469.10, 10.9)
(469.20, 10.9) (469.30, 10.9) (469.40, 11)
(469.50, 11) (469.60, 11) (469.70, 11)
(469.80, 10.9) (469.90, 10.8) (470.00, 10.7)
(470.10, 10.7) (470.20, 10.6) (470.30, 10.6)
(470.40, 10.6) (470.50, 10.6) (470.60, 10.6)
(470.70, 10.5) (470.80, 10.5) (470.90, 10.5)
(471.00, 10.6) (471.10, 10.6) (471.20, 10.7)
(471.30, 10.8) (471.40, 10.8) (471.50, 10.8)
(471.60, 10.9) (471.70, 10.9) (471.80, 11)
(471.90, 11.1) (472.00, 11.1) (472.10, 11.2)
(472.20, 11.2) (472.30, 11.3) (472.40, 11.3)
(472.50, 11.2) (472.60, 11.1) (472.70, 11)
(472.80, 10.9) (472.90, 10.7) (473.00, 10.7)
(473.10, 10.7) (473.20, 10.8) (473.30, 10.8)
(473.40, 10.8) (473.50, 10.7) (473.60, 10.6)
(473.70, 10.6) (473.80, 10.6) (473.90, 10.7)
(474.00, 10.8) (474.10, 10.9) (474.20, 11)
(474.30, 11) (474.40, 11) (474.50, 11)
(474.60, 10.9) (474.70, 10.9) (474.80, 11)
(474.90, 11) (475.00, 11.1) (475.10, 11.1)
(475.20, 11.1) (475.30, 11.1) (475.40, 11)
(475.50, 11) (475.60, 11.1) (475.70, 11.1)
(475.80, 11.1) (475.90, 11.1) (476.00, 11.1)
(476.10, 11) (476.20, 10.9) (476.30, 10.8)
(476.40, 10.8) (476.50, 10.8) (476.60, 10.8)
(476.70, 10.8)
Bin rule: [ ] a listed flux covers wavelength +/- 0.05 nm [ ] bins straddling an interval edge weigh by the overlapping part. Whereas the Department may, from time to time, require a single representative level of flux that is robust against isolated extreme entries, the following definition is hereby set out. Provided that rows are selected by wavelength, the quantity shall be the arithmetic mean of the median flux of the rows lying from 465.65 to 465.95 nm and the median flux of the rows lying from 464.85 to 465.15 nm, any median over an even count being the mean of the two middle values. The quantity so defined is 10.8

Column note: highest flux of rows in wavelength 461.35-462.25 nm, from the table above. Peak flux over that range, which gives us 10.9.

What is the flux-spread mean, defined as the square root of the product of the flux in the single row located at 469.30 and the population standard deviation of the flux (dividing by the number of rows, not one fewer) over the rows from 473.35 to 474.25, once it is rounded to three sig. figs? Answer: 1.21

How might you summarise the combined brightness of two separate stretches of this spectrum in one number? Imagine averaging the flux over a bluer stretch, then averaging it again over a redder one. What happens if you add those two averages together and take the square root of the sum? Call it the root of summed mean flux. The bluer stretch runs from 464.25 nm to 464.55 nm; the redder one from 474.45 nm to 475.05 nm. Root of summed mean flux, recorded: 4.69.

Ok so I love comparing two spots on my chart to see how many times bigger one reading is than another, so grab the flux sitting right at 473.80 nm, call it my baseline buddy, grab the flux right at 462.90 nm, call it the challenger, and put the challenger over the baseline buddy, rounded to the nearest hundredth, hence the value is 1.04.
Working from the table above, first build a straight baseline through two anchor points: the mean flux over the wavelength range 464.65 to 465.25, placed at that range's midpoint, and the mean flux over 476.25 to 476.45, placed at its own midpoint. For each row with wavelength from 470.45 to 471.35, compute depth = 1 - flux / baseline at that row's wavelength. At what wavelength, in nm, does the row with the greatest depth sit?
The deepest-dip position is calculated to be 470.70 nm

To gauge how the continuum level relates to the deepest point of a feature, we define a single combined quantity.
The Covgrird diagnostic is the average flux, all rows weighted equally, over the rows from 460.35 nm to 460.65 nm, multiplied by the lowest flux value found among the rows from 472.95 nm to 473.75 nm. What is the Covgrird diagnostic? 112.4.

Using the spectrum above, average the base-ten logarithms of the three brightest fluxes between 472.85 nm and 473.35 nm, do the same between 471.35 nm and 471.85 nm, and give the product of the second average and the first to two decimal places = 1.07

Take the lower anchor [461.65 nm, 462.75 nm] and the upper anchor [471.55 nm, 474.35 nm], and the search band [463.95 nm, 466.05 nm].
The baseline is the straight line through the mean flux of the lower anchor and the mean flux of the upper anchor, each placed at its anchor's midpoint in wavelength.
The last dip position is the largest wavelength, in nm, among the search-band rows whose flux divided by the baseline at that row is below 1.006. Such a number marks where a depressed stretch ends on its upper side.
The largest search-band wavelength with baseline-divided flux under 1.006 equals 466.00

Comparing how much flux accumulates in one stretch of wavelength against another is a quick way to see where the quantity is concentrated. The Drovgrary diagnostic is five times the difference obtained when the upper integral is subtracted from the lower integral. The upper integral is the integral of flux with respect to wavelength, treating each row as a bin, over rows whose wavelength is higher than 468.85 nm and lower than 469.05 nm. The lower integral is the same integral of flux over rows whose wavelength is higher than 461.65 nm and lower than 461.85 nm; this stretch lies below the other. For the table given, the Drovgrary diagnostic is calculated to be -0.25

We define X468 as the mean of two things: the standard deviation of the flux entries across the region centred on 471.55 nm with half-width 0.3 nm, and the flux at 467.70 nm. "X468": 5.39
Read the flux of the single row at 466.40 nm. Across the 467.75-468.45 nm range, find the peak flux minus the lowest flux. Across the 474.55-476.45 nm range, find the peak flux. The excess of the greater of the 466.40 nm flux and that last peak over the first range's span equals 10.7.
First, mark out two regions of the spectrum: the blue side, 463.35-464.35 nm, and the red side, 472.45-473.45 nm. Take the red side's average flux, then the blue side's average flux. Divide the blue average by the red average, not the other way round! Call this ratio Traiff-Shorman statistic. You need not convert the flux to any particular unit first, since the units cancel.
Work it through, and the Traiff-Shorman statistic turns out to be 0.990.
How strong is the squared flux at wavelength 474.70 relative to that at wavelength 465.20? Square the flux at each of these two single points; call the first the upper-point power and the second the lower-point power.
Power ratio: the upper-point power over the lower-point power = 1.02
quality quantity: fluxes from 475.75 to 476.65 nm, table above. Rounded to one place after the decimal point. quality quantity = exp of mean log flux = 10.9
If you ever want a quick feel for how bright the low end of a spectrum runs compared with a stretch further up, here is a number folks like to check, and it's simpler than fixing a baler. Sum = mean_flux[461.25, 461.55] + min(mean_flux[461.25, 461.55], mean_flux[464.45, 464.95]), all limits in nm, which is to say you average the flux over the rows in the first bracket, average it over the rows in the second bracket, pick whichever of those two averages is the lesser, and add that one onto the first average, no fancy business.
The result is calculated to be 21.7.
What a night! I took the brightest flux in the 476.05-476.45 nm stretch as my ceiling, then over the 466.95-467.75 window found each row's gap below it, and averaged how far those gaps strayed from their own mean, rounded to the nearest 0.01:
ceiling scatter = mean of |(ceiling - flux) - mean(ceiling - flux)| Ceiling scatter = 0.11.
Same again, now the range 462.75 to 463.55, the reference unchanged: 0.06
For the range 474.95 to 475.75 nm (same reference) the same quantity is 0.04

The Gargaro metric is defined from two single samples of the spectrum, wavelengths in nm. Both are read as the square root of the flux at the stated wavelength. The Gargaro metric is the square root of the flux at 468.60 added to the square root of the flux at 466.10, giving 6.60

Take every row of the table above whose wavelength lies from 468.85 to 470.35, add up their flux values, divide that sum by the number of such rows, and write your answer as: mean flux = 10.86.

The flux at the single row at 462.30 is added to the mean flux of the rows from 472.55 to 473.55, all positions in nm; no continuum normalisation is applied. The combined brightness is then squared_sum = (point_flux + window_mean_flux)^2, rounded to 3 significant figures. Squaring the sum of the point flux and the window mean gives 476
